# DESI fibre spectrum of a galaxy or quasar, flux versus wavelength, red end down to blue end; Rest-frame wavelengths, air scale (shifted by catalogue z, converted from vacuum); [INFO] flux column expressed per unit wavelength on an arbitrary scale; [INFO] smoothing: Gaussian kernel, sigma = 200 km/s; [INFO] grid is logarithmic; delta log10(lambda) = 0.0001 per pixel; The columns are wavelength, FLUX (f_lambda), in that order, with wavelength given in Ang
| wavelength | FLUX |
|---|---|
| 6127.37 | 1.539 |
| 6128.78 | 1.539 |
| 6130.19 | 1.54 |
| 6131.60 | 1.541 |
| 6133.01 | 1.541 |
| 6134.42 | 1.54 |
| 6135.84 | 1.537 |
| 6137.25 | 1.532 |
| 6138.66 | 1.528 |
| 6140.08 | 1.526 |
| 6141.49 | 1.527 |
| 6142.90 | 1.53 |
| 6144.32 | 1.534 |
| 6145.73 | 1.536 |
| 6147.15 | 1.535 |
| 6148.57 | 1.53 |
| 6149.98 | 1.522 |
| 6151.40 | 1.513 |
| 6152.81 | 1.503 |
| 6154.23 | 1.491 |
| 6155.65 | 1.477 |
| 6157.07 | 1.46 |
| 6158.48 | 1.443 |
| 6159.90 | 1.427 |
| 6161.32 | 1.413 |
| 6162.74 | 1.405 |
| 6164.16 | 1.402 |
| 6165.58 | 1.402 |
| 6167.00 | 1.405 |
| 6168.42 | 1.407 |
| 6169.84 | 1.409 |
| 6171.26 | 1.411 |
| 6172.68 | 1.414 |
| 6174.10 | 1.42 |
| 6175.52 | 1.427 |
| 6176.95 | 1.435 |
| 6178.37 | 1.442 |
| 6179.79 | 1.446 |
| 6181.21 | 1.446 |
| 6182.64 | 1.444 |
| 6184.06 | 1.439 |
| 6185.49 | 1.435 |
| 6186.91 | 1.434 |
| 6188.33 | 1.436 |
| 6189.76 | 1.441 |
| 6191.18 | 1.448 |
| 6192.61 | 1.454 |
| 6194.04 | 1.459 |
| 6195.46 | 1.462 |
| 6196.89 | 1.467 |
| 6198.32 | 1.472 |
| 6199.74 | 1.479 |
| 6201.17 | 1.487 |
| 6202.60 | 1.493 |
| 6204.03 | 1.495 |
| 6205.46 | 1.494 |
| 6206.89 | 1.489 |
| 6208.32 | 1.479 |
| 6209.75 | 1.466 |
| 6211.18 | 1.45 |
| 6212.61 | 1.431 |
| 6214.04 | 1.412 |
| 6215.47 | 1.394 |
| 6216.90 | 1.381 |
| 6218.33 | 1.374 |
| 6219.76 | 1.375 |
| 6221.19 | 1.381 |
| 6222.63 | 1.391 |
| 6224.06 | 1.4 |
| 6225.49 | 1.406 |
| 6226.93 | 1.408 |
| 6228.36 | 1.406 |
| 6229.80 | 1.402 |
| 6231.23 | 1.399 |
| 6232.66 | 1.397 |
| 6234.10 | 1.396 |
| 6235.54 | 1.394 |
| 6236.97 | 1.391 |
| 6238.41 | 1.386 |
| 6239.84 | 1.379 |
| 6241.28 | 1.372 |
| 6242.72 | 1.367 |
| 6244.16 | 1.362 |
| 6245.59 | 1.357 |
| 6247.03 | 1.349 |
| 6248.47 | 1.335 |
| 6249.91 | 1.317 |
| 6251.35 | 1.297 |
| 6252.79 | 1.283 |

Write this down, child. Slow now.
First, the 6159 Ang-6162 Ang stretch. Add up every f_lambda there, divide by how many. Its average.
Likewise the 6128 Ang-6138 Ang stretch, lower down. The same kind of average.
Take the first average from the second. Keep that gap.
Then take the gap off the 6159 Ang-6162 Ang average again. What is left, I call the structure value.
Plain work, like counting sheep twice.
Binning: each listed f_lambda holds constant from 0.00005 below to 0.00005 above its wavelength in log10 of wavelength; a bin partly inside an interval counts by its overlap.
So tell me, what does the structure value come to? 1.30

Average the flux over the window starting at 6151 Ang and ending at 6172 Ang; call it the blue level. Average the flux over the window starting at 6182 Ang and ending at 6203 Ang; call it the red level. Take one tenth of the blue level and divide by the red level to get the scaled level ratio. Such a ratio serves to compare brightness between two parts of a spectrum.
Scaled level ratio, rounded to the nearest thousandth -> 0.099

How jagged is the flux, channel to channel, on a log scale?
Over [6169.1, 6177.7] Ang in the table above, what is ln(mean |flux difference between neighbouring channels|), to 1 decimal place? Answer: -5.3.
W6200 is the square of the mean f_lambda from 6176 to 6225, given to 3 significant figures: 2.08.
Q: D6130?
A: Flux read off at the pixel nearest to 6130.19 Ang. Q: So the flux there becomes 1.54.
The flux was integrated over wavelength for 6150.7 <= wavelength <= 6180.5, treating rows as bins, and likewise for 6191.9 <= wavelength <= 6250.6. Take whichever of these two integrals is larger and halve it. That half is 42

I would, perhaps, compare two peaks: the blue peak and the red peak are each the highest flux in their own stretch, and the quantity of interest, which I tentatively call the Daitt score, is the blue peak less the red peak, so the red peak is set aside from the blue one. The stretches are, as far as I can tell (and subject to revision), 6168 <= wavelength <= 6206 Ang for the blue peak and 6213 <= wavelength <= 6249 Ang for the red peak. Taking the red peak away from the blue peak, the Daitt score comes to 0.083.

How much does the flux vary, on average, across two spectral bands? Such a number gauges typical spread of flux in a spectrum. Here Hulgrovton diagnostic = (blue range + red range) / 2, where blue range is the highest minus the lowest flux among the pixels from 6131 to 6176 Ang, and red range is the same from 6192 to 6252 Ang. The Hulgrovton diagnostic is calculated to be 0.17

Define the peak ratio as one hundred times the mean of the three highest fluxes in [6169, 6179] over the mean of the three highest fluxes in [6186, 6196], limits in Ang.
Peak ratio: 98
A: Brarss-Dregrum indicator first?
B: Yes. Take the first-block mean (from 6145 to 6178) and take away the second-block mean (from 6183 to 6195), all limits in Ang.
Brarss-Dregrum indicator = 0.01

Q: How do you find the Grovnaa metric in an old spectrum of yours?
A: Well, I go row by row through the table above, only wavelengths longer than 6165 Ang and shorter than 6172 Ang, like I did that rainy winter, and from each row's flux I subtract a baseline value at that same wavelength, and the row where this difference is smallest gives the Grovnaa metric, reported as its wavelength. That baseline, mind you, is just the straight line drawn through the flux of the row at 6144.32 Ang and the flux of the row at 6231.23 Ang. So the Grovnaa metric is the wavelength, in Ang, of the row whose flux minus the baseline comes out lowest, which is 6165.58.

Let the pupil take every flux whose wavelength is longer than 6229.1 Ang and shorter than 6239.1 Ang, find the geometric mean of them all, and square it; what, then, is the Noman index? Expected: 1.95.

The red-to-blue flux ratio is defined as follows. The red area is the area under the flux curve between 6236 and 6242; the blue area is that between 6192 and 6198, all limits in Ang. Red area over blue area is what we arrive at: 0.95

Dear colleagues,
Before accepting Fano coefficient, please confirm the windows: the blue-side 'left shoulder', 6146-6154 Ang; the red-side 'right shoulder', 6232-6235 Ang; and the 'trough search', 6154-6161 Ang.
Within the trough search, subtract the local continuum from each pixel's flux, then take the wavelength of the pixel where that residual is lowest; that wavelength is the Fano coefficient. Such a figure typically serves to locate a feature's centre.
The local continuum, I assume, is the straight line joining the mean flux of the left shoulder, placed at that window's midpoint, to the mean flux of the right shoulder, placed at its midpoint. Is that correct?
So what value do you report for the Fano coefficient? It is 6159.90 Ang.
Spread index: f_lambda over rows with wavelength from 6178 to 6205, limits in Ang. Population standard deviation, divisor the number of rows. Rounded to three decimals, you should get 0.020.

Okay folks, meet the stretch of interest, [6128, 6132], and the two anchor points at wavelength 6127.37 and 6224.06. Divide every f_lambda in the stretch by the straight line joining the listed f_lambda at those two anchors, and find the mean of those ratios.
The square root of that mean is 1.002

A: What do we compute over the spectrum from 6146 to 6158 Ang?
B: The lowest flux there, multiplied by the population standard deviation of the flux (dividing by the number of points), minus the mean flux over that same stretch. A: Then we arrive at -1.47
